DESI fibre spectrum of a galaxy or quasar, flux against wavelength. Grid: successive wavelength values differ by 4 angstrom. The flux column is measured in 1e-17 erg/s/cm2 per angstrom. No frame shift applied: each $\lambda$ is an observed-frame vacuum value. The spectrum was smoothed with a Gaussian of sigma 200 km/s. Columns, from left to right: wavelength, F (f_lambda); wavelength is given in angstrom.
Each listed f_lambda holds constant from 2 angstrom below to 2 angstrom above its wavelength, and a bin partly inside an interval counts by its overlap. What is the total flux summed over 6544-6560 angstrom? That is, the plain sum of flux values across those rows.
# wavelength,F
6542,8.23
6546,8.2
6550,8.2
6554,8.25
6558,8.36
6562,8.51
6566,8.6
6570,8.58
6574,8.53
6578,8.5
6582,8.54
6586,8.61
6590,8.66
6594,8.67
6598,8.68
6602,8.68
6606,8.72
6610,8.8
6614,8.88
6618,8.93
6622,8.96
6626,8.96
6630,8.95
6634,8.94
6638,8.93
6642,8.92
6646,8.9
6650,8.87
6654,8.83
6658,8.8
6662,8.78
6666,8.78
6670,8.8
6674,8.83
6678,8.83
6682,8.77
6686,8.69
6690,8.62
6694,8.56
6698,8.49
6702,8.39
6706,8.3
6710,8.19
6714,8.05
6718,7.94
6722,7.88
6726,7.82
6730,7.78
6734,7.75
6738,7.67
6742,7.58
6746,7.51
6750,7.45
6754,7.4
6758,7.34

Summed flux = 33.0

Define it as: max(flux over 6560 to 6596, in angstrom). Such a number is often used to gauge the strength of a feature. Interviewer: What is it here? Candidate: 8.67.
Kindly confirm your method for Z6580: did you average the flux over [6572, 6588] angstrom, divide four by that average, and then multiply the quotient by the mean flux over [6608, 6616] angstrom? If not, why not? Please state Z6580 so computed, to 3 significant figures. 4.14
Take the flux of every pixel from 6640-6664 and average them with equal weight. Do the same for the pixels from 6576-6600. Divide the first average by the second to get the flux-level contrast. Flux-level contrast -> 1.03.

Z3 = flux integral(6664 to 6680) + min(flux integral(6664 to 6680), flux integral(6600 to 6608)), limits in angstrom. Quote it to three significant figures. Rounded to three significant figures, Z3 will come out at 211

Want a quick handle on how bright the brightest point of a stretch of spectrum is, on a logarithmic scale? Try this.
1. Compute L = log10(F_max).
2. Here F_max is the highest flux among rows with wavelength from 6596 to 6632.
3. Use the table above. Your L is 0.952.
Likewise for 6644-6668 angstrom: 0.949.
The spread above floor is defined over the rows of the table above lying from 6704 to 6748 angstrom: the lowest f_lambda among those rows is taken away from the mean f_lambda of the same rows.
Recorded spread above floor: 0.35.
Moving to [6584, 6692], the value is 0.20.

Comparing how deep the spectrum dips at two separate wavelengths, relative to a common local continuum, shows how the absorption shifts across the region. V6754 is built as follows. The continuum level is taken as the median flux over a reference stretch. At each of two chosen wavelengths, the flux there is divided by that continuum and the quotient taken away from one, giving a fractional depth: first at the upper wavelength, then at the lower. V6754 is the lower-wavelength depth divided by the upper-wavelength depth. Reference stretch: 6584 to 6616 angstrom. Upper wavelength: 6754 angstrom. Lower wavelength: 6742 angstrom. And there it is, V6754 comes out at 0.86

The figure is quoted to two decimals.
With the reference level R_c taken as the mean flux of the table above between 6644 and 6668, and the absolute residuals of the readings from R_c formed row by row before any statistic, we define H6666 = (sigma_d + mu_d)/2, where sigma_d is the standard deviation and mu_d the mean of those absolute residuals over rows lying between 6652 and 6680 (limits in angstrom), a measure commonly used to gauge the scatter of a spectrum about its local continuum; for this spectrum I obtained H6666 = 0.02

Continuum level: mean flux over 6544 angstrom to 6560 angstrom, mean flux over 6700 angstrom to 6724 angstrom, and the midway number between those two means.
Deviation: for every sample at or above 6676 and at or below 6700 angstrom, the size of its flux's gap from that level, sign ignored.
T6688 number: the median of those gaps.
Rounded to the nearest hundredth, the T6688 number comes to 0.47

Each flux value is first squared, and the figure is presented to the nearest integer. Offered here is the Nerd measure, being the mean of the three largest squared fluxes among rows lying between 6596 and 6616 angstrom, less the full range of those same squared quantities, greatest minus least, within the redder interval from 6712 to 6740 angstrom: 71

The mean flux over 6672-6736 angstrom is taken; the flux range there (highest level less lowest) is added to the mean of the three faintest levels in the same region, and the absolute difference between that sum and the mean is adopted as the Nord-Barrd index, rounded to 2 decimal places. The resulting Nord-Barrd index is 0.56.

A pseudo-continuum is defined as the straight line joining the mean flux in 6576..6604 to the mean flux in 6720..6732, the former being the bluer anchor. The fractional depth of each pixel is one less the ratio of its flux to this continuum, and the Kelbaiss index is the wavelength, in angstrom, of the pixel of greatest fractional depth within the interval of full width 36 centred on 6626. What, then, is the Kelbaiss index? 6610 angstrom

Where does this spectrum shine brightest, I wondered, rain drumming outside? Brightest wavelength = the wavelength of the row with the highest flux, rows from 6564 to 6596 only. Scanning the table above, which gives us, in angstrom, 6594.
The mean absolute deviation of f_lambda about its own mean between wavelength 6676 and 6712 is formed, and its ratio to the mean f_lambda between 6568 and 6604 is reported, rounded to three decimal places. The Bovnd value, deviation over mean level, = 0.020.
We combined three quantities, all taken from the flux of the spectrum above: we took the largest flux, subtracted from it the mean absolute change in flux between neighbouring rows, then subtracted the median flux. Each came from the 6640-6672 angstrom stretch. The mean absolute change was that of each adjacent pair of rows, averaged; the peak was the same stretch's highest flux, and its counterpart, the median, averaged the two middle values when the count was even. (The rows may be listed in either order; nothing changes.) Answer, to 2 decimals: 0.08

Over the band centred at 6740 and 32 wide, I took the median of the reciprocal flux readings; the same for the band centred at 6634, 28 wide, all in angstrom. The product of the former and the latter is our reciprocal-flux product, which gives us 0.0147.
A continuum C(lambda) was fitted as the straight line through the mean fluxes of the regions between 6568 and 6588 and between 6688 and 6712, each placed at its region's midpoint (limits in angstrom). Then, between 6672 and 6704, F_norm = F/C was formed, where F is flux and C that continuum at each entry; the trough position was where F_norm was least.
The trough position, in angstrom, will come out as 6702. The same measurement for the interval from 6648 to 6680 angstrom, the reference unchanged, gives 6662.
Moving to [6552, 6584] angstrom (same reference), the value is 6554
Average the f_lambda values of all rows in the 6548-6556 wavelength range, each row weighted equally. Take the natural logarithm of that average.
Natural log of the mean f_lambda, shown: 2.11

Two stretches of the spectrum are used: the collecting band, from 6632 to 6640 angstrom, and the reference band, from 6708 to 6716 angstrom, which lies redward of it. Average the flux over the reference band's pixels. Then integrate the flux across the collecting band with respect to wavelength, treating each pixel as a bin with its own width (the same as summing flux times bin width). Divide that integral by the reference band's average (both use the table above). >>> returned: 8.8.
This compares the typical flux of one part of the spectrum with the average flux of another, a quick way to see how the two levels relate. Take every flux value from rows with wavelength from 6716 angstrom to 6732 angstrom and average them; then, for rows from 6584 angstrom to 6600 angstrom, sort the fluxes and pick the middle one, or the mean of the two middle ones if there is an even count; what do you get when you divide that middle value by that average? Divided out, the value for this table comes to 1.10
